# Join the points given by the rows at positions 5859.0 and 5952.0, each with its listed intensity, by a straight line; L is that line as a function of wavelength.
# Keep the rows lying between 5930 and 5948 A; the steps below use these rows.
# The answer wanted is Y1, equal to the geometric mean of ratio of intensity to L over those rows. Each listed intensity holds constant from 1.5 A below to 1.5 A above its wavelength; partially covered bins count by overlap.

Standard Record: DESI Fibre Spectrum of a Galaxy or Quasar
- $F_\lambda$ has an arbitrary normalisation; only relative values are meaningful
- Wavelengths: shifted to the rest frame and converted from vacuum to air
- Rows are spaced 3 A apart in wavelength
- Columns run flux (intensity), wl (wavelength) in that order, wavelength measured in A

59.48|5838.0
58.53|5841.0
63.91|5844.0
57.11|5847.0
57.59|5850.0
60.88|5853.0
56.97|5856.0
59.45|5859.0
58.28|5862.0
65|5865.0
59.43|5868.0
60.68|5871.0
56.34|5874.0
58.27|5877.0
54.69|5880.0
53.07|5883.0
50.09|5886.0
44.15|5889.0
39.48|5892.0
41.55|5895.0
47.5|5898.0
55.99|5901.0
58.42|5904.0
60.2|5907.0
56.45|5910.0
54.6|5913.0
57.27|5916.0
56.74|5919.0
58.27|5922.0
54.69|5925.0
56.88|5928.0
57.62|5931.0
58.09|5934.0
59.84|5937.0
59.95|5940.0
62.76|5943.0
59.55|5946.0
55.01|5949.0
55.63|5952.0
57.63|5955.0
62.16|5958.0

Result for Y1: 1.06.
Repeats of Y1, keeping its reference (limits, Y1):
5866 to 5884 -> 0.97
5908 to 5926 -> 0.99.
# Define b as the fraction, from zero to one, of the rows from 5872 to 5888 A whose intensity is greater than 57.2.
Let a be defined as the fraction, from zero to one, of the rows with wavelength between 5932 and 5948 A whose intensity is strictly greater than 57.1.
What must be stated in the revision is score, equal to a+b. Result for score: 1.20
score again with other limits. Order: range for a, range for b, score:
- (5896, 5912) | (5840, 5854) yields 1.20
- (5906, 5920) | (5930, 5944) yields 1.40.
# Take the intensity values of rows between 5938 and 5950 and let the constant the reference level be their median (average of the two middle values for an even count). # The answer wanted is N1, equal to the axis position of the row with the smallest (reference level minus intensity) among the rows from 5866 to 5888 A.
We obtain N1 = 5871.0 A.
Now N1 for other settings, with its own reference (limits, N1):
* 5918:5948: 5943.0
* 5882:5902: 5901.0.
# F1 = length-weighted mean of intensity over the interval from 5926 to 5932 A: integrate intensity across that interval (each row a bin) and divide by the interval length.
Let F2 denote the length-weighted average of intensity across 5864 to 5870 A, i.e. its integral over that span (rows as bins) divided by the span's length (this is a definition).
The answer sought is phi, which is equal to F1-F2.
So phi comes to -5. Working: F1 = 57.0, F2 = 62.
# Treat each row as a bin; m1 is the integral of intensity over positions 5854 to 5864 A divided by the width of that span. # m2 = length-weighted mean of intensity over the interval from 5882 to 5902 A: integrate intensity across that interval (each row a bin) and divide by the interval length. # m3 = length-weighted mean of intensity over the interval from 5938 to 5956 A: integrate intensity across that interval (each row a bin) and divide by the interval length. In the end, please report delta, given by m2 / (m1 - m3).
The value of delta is 213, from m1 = 58.7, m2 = 47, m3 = 58.5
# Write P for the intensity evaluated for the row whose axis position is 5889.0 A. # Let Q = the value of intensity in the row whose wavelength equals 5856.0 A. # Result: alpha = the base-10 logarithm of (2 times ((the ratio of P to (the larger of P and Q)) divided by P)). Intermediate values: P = 44.15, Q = 56.97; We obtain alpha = -1.455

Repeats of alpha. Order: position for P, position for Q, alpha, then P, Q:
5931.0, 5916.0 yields -1.460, 57.62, 57.27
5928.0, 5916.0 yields -1.457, 56.88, 57.27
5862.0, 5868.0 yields -1.473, 58.28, 59.43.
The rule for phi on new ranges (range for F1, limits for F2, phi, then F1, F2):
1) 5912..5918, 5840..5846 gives -5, 56.1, 61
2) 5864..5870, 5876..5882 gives 6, 61.9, 56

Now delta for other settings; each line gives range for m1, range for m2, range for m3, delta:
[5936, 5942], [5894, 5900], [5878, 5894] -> 4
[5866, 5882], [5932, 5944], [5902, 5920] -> 86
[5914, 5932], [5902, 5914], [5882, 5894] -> 5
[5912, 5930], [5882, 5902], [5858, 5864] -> -17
